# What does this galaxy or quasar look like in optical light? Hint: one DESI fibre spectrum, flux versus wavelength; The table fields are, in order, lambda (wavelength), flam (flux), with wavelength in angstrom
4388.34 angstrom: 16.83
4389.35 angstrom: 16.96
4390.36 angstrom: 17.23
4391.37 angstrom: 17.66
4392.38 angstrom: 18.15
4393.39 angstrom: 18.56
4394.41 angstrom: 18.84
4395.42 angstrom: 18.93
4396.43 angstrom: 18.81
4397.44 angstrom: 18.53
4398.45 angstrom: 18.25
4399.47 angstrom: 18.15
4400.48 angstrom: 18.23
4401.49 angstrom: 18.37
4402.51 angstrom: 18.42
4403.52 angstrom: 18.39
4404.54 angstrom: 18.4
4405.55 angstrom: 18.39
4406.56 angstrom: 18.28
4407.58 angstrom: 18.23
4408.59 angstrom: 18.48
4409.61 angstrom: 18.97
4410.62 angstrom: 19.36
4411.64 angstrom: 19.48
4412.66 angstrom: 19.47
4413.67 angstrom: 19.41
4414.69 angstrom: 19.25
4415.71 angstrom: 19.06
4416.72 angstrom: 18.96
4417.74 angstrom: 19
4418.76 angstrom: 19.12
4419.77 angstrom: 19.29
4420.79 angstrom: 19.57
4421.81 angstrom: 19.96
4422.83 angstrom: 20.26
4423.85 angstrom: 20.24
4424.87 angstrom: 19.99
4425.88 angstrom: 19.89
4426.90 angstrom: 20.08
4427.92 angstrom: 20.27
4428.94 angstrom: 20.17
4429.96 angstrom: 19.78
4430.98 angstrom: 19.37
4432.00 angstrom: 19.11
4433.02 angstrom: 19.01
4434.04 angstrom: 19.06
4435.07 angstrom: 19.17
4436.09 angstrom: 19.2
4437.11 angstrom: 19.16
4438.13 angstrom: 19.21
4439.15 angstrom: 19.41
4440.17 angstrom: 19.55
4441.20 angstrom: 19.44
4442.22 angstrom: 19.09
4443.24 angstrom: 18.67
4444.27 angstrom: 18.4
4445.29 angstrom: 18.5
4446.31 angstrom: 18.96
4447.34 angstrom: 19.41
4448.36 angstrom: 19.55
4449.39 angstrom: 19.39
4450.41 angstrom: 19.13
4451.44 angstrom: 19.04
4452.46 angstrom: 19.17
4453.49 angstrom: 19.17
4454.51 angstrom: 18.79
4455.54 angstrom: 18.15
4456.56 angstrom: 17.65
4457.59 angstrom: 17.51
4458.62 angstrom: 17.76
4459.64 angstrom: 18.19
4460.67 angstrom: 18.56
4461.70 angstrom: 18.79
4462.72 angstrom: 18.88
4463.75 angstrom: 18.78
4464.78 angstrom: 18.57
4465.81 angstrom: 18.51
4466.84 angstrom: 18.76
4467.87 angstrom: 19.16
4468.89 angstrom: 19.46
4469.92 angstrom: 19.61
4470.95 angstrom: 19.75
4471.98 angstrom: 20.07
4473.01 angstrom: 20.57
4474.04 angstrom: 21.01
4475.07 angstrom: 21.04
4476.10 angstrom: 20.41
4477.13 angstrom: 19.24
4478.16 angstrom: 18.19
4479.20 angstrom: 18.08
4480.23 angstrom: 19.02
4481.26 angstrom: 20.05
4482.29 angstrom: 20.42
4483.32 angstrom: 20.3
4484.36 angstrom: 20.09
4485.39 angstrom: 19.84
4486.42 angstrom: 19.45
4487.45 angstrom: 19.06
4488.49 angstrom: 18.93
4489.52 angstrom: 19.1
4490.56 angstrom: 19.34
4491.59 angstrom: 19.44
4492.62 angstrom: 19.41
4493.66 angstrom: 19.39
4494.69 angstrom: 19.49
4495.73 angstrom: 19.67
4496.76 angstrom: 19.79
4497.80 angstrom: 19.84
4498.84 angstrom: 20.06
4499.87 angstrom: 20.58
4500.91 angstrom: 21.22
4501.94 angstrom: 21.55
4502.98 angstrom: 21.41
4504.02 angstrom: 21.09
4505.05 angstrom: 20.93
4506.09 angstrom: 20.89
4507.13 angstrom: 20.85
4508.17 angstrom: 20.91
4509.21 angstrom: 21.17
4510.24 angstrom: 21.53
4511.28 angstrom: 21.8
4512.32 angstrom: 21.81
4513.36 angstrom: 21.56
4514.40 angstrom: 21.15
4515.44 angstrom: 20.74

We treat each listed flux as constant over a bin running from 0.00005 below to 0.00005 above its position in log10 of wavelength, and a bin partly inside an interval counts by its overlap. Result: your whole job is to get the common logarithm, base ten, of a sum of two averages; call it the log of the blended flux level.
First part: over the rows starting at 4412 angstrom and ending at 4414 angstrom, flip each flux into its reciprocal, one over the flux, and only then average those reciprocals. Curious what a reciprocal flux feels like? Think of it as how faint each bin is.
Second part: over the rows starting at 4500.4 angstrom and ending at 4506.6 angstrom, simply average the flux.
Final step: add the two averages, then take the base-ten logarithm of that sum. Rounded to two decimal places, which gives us 1.33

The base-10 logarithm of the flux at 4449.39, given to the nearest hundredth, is 1.29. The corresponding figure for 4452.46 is 1.28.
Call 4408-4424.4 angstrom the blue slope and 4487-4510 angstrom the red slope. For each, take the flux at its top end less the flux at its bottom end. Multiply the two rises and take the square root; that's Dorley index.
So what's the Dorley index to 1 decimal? 1.9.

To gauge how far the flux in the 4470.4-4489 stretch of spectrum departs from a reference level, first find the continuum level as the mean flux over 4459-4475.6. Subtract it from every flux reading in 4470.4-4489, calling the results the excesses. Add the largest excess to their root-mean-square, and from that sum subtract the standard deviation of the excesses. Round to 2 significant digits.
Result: 1.8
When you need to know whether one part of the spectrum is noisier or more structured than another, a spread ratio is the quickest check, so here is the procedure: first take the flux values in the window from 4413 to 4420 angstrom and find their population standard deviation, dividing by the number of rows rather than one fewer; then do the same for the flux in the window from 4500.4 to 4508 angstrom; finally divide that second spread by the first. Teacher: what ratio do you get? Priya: 1.6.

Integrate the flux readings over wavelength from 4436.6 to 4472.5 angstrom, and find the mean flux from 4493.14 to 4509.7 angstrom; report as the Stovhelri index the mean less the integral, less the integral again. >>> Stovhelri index -1338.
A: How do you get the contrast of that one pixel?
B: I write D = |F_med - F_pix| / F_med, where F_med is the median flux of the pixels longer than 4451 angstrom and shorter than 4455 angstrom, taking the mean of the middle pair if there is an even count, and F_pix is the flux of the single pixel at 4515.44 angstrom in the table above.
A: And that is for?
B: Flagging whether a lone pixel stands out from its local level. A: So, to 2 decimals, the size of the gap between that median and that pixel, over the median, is 0.09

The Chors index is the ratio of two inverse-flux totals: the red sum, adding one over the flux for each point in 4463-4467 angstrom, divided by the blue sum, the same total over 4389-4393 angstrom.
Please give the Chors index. 0.94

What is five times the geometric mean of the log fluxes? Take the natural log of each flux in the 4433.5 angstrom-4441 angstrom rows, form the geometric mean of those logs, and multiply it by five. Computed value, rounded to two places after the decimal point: 14.79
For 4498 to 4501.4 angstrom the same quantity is 15.13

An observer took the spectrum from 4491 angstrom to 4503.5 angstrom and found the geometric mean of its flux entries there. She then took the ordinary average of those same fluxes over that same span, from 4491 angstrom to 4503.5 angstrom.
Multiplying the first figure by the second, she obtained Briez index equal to 406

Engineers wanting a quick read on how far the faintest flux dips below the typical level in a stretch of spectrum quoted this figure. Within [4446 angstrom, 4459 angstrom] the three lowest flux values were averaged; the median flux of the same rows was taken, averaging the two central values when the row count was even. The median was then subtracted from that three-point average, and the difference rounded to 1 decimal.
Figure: -1.4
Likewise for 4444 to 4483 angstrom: -1.4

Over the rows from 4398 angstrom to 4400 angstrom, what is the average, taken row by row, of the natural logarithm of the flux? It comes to 2.90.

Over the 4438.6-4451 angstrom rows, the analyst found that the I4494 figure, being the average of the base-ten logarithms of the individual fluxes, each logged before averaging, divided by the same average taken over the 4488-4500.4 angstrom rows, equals 0.992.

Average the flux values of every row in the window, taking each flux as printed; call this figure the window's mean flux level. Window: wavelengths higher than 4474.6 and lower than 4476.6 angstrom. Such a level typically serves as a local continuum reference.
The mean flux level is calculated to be 20.7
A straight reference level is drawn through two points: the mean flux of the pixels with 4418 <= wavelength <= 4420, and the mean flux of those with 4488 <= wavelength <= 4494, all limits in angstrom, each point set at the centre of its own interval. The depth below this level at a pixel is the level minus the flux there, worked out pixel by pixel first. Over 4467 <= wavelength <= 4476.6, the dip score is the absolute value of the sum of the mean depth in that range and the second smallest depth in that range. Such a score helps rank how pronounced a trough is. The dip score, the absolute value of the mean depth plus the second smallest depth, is 2.6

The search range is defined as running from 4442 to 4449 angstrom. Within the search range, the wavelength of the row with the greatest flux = 4448.36 angstrom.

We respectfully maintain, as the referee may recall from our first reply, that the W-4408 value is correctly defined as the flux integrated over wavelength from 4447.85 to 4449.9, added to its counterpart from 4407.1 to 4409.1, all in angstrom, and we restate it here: 77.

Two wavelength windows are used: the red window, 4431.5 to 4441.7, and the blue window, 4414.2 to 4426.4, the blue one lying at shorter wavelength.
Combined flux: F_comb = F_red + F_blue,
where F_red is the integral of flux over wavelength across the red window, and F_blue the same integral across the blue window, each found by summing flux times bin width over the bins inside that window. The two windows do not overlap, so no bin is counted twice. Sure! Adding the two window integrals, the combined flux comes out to 435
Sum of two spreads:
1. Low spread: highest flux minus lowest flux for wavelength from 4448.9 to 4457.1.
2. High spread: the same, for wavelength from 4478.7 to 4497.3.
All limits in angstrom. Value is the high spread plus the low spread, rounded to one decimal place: 4.1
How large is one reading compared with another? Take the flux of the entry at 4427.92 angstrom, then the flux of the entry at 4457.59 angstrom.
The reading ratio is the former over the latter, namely 1.16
